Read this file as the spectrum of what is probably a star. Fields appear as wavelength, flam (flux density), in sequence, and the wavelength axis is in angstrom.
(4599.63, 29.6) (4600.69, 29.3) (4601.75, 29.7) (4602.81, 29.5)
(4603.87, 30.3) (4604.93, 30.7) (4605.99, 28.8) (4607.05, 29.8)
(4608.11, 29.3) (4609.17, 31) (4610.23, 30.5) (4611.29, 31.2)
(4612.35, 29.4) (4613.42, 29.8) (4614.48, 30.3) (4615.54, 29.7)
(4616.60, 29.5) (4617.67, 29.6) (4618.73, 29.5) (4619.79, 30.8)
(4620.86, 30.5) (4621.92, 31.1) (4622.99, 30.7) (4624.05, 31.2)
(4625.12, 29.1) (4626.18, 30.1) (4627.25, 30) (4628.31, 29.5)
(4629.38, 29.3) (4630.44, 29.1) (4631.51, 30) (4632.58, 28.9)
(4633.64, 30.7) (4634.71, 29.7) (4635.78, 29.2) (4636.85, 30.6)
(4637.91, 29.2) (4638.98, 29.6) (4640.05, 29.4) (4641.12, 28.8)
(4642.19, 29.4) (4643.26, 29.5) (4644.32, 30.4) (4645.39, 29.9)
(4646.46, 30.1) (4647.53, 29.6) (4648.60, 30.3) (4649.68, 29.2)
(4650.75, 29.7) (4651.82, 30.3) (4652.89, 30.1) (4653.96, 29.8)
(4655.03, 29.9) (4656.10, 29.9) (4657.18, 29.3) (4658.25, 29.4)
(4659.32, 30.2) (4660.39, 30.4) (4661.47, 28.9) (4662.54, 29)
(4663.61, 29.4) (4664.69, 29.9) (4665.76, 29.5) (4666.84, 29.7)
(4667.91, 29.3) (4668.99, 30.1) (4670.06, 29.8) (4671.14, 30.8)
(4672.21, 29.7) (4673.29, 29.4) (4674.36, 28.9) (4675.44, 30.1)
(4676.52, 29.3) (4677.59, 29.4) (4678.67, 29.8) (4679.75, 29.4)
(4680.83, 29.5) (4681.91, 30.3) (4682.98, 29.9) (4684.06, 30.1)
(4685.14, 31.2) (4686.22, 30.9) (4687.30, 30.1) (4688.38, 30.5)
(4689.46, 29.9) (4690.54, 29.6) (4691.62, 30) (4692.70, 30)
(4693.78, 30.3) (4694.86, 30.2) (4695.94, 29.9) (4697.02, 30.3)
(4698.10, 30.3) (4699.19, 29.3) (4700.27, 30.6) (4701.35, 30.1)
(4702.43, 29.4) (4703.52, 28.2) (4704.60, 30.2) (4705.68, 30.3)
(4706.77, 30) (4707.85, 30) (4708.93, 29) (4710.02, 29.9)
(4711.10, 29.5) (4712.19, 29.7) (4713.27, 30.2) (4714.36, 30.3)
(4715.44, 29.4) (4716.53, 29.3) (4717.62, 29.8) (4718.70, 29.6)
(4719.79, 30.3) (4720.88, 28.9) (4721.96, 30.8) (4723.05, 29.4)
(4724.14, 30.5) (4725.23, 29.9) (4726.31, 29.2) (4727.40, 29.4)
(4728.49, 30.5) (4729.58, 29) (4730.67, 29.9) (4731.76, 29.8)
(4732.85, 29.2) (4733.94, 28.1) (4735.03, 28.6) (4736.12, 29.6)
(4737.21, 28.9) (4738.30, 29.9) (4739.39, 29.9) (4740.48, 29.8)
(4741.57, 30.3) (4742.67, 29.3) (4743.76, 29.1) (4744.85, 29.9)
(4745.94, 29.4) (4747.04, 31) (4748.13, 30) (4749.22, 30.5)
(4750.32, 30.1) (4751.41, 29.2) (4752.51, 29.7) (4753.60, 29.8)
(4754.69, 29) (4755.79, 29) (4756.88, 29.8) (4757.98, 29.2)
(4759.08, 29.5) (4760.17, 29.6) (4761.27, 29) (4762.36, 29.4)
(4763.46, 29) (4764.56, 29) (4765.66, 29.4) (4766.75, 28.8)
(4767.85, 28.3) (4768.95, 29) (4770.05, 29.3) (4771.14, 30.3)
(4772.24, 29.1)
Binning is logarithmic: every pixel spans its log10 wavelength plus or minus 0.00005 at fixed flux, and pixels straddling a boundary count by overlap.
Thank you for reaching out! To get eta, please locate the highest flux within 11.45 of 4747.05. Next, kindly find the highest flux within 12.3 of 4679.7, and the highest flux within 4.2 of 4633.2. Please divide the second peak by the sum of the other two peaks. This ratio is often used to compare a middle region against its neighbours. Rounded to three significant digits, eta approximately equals 0.506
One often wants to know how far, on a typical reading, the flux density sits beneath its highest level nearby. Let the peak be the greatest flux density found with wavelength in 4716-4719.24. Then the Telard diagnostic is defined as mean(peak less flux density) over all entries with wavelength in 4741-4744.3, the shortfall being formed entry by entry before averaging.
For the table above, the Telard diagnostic 0.23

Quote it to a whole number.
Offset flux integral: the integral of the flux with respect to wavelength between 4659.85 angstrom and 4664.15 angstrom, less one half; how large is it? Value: 126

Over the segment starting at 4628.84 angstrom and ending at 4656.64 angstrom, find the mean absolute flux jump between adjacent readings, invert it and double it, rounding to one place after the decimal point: 3.2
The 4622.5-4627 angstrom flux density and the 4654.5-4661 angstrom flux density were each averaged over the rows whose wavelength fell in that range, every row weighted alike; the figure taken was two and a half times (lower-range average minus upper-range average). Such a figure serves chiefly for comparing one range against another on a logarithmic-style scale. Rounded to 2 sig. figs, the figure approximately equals 1.1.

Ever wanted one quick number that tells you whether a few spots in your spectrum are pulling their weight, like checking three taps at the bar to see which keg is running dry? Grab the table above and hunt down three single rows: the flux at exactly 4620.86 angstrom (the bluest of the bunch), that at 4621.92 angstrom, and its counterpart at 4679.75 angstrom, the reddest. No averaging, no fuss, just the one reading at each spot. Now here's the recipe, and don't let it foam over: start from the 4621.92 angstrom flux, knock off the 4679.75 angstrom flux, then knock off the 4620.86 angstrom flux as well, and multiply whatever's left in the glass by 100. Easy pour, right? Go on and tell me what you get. -2880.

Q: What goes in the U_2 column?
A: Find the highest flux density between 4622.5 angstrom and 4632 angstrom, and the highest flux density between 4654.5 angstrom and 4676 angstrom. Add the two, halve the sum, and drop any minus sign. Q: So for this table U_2 31.0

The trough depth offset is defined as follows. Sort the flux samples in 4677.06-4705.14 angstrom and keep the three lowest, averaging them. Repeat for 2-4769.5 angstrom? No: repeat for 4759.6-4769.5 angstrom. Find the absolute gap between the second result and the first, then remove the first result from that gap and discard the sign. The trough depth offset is 28.70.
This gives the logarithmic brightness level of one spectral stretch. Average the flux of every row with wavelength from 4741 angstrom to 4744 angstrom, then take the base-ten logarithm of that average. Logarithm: 1.471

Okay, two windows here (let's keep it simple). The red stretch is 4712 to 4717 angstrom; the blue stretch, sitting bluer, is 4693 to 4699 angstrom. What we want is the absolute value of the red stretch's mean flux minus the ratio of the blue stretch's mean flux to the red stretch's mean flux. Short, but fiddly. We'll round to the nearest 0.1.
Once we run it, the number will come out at 28.8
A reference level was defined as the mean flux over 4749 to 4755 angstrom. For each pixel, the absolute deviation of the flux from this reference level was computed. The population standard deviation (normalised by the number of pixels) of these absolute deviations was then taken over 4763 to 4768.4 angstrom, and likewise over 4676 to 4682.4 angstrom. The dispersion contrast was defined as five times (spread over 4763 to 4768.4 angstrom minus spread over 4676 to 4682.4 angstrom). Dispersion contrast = 1.0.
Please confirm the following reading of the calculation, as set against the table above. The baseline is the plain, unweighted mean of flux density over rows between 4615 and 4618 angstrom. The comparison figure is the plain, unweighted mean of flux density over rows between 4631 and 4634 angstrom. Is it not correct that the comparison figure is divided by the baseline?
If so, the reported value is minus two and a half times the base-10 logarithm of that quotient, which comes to -0.01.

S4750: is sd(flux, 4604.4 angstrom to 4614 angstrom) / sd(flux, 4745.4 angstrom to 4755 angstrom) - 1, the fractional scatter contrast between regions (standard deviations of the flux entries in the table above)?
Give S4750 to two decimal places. 0.31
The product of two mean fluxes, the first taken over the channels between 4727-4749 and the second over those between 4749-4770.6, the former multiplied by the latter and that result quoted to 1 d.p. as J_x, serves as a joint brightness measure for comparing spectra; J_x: 867.6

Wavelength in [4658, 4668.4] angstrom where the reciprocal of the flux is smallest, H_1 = 4660.39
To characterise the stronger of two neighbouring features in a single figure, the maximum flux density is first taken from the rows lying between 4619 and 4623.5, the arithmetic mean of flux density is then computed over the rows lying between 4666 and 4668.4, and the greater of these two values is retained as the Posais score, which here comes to 31.10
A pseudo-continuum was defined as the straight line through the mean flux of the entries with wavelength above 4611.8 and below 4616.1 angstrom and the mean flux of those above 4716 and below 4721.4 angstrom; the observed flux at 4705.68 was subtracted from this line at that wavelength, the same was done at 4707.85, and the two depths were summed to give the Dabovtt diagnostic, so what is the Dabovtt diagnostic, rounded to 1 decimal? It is -1.1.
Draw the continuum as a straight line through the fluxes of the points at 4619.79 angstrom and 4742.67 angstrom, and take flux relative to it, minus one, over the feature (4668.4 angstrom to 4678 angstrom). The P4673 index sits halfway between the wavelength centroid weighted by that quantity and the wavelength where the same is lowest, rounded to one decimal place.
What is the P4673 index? 4674.6 angstrom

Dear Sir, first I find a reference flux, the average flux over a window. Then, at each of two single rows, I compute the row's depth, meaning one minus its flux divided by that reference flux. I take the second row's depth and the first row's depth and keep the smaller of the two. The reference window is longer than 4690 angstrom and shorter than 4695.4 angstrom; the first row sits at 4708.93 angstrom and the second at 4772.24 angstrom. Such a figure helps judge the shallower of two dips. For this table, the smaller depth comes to 0.031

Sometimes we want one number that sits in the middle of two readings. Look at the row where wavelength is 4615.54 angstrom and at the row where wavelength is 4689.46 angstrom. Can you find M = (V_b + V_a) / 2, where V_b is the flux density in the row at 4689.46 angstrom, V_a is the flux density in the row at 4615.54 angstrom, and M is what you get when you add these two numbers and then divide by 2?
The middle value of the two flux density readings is 29.8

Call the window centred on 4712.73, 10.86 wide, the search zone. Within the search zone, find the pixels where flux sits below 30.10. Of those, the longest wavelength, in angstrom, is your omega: 4717.62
